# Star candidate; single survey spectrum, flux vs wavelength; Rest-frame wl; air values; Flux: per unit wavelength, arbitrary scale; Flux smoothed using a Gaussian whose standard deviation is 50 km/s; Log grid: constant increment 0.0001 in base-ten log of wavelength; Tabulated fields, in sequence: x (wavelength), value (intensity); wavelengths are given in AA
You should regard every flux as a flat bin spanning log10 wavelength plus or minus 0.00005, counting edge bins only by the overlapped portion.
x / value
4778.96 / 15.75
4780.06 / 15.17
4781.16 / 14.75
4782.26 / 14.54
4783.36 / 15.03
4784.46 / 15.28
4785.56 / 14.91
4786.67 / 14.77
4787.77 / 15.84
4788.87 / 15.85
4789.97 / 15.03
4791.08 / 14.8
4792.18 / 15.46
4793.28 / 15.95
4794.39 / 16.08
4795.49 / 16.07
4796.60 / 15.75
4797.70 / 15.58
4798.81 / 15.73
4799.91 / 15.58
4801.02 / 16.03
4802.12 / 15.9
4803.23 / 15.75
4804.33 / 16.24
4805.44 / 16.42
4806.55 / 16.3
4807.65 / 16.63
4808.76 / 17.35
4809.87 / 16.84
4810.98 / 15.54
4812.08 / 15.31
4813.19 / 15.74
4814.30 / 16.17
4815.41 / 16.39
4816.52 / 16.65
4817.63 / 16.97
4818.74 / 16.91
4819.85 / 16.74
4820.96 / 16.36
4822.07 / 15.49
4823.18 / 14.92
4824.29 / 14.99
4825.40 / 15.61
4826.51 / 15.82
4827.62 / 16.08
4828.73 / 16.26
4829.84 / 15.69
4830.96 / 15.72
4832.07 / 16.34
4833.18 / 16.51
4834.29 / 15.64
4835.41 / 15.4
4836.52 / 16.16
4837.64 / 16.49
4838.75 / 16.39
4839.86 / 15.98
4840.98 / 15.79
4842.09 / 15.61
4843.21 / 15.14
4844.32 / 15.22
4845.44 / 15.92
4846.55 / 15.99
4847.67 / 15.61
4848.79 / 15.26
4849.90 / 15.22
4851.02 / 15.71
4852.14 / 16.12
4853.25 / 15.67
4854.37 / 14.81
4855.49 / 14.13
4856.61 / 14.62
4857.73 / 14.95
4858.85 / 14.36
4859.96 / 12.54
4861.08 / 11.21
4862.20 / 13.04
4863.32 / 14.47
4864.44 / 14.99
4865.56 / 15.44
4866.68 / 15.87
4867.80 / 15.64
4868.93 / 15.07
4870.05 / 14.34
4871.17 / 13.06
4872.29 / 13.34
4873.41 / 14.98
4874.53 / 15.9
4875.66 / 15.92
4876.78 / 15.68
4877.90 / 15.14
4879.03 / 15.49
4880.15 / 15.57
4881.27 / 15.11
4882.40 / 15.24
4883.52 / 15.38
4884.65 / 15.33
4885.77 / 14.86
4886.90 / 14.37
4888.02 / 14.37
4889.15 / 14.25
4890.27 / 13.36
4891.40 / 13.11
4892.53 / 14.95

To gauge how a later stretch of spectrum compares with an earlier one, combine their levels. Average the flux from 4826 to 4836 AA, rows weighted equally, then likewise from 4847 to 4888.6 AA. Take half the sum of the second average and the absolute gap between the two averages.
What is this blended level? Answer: 7.97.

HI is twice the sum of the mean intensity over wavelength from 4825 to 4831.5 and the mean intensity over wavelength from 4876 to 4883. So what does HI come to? 62.5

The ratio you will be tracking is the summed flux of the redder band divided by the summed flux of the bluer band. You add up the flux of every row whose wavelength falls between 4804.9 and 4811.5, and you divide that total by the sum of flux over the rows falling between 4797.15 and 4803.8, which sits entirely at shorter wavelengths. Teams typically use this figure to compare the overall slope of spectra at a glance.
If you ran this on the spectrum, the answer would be 1.05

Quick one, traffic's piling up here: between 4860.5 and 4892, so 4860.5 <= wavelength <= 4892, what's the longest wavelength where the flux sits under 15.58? 4891.40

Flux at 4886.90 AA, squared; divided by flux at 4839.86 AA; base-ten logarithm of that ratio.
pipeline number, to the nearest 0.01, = 1.11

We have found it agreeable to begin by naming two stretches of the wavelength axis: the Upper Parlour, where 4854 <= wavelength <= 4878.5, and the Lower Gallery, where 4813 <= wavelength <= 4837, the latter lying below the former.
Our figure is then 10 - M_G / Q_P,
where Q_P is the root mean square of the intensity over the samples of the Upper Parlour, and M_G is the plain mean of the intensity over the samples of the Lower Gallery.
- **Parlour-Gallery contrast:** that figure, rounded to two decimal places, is 8.90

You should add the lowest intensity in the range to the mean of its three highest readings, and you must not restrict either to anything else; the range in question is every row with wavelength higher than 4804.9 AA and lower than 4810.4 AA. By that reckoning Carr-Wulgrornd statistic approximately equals 33.2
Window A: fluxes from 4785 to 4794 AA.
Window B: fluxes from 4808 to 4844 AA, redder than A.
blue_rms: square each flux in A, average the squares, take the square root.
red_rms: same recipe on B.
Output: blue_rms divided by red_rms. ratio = 0.96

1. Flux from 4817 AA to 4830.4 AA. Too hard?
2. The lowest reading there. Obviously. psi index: 14.92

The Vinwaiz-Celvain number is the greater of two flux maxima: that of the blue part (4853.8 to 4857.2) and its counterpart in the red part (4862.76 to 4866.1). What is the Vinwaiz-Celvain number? 15.4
